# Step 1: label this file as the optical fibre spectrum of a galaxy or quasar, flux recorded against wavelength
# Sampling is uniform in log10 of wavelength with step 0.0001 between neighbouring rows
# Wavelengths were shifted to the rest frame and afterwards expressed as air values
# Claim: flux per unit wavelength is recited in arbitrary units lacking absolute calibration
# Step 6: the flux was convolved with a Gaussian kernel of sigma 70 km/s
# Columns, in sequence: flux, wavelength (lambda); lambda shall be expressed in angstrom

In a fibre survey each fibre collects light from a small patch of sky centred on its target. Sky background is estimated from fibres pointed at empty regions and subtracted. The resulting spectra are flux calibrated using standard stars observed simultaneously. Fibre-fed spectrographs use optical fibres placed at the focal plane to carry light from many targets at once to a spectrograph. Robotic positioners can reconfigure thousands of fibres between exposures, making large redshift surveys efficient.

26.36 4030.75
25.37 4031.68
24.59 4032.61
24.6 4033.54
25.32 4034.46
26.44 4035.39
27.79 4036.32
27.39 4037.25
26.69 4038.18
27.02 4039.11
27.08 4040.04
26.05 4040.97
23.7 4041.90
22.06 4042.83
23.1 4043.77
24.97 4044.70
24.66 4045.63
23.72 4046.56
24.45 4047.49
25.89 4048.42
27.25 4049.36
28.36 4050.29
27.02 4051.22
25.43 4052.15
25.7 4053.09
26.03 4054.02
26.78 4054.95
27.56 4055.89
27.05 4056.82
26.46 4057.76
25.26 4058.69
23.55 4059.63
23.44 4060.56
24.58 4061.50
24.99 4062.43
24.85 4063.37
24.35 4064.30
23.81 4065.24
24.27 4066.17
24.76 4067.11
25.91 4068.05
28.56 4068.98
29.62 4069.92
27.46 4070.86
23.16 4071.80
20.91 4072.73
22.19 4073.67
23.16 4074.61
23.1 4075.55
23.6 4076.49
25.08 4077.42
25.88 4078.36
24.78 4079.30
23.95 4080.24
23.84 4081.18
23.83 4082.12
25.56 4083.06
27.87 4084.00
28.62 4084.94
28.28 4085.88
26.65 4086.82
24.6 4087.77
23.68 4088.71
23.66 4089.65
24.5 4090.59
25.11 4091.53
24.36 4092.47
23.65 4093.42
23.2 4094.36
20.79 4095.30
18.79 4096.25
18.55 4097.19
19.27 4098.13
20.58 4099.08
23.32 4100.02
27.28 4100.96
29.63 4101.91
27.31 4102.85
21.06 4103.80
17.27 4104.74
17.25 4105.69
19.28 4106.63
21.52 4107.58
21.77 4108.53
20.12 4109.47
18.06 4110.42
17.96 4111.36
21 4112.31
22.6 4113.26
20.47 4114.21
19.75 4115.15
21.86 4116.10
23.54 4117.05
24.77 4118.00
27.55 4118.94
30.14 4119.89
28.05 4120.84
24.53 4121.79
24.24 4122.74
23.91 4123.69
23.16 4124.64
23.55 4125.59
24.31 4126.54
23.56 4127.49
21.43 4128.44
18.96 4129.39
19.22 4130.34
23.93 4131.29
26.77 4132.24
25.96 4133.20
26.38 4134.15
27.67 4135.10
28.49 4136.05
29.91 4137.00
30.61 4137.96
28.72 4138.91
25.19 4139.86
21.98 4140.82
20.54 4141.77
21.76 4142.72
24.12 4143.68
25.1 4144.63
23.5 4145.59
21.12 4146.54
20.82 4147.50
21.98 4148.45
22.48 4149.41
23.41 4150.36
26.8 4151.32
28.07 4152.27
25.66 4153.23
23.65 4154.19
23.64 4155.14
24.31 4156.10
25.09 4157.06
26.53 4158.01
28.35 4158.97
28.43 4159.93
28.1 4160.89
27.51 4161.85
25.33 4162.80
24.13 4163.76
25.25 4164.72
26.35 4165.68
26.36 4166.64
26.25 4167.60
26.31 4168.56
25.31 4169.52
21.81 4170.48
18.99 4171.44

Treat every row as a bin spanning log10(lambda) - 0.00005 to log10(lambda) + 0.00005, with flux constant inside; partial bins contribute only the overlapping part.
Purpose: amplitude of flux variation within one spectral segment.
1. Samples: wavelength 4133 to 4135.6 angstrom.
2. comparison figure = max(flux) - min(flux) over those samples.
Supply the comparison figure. 1.7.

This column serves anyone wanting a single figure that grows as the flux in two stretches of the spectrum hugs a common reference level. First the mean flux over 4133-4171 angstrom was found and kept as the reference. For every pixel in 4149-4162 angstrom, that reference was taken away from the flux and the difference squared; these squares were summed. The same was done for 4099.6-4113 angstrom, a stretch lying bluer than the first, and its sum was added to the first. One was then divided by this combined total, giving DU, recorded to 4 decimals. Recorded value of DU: 0.0022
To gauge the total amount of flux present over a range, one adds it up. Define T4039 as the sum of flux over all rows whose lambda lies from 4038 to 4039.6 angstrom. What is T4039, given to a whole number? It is 54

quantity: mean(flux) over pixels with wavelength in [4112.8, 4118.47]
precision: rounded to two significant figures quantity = 22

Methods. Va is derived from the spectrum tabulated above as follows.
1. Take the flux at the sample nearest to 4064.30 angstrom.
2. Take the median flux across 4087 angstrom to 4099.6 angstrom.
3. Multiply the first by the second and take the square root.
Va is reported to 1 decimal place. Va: 24.0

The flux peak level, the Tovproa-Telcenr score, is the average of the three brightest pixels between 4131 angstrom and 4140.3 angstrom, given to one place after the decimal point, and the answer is 29.7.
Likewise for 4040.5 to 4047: 25.2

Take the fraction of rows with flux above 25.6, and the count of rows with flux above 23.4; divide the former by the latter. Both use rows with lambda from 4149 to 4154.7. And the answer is 0.10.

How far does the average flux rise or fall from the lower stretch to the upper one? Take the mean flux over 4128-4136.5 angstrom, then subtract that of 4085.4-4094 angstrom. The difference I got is -1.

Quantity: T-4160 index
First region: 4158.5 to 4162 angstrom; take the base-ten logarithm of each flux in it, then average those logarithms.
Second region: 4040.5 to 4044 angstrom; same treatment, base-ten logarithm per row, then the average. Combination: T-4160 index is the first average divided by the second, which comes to 1.05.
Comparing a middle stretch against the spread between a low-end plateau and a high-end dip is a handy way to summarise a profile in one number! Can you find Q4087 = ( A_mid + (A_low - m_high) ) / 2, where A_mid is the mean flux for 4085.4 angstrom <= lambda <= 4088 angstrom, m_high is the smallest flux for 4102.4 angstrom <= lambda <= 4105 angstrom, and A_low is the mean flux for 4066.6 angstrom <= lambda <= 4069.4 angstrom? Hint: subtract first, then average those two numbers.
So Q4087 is 17.8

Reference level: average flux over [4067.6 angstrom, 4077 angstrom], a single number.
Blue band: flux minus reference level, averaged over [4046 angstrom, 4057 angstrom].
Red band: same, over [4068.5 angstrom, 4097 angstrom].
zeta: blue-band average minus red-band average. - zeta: 1.7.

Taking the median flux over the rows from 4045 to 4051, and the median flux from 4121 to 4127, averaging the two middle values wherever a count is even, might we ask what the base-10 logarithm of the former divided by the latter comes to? 0.021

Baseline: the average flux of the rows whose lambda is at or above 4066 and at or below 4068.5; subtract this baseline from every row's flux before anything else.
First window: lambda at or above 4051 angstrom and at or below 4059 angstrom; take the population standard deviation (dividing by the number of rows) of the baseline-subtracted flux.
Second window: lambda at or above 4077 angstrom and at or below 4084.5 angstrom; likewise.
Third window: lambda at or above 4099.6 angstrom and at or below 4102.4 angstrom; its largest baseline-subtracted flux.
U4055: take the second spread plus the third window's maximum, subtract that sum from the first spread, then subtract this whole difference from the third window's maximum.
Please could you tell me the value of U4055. 10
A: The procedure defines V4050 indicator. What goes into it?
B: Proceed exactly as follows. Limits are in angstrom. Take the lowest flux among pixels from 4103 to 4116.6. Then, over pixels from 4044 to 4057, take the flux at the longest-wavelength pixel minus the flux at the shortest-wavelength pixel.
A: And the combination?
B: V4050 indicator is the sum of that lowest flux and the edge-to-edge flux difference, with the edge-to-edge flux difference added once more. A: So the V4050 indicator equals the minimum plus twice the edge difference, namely 21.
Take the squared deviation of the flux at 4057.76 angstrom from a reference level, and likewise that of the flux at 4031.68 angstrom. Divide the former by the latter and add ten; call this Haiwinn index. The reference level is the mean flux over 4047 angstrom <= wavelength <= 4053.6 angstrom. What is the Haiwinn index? 10.0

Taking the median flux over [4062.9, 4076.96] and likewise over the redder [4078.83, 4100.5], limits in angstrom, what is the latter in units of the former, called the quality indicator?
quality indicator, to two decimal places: 0.98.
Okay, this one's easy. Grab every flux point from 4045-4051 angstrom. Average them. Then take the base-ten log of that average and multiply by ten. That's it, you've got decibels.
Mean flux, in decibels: 14.1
